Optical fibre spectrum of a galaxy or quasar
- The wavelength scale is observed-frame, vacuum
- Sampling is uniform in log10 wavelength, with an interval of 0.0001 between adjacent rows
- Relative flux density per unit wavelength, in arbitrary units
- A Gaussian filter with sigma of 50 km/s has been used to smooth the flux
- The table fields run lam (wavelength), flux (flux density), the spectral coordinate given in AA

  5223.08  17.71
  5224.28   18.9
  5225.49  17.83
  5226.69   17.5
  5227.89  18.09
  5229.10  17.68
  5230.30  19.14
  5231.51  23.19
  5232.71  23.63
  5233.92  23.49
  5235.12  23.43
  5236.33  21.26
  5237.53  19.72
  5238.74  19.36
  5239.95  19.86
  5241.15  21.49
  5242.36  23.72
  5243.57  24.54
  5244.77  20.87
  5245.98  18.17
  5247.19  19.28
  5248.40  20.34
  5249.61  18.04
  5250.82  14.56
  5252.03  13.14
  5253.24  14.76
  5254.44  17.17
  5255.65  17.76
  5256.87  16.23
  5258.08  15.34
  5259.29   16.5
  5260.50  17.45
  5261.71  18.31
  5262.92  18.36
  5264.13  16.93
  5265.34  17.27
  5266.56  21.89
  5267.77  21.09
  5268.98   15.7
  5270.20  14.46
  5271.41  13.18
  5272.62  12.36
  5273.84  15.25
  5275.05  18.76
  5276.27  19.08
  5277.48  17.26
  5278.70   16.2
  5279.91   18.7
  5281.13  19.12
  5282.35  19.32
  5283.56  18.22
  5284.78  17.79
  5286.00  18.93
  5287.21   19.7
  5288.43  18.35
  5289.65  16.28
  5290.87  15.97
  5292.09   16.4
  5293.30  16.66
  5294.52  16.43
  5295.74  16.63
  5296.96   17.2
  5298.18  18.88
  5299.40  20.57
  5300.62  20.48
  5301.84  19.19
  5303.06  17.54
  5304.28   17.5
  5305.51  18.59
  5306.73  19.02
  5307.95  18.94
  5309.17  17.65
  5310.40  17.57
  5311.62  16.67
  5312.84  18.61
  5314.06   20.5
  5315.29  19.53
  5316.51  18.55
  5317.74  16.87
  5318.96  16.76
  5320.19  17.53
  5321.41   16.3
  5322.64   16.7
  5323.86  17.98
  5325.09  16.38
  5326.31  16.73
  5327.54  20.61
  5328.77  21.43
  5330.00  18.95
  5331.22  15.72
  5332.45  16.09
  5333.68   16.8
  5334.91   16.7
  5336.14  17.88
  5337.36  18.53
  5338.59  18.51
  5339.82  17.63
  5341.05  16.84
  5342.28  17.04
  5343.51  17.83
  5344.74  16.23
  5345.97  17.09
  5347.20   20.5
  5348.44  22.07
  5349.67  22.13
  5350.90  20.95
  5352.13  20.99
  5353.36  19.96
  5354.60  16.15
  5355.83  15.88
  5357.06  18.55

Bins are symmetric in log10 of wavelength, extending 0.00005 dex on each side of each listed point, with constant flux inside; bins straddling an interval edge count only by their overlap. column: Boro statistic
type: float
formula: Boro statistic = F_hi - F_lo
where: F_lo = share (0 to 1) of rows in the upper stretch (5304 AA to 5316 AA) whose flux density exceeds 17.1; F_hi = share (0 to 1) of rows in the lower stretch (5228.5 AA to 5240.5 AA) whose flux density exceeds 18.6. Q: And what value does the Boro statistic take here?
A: 0.0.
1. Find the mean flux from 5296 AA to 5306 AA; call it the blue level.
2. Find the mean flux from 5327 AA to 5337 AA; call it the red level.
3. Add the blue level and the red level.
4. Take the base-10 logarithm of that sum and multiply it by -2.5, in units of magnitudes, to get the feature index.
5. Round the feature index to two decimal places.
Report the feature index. -3.91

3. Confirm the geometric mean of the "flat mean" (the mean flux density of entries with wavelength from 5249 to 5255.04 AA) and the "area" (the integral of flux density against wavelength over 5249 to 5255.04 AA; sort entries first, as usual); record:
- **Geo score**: 38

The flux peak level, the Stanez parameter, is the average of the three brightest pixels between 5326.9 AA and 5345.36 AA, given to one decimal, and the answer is 20.3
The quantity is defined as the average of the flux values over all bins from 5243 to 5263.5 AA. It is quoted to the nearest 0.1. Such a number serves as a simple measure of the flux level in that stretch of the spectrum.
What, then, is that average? 17.7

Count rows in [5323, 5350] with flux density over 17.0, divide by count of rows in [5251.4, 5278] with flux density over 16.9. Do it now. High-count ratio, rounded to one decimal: 1.2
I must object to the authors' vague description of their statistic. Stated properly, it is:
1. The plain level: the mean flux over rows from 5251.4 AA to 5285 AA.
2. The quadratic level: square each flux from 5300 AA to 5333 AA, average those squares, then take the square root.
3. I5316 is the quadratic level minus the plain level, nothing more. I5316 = 1.1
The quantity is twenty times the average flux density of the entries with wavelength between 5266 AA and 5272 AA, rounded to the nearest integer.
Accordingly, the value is 345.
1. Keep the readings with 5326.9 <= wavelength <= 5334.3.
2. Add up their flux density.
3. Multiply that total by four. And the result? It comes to 438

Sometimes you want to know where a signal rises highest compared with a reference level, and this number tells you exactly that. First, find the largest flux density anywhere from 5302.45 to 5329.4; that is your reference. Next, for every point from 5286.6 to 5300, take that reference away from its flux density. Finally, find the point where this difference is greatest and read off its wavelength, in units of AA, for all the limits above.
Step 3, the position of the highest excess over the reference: 5299.40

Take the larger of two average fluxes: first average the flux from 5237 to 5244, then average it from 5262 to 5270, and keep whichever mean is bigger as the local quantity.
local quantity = 21.4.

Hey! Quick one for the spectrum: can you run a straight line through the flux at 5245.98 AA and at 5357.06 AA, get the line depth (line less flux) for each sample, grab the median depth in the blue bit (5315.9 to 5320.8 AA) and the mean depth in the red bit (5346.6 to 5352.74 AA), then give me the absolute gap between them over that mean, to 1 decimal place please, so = -1.4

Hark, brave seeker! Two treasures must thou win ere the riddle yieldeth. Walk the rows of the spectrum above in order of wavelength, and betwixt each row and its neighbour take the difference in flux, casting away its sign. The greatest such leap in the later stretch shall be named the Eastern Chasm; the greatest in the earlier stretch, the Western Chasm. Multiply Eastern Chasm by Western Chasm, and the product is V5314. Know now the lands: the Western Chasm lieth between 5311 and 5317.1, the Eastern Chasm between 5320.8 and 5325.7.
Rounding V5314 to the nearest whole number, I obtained 3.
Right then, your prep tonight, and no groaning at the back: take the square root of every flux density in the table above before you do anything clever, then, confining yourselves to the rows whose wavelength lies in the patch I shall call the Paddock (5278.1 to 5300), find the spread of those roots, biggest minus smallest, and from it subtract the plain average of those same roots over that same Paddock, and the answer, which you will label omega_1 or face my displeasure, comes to -3.68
